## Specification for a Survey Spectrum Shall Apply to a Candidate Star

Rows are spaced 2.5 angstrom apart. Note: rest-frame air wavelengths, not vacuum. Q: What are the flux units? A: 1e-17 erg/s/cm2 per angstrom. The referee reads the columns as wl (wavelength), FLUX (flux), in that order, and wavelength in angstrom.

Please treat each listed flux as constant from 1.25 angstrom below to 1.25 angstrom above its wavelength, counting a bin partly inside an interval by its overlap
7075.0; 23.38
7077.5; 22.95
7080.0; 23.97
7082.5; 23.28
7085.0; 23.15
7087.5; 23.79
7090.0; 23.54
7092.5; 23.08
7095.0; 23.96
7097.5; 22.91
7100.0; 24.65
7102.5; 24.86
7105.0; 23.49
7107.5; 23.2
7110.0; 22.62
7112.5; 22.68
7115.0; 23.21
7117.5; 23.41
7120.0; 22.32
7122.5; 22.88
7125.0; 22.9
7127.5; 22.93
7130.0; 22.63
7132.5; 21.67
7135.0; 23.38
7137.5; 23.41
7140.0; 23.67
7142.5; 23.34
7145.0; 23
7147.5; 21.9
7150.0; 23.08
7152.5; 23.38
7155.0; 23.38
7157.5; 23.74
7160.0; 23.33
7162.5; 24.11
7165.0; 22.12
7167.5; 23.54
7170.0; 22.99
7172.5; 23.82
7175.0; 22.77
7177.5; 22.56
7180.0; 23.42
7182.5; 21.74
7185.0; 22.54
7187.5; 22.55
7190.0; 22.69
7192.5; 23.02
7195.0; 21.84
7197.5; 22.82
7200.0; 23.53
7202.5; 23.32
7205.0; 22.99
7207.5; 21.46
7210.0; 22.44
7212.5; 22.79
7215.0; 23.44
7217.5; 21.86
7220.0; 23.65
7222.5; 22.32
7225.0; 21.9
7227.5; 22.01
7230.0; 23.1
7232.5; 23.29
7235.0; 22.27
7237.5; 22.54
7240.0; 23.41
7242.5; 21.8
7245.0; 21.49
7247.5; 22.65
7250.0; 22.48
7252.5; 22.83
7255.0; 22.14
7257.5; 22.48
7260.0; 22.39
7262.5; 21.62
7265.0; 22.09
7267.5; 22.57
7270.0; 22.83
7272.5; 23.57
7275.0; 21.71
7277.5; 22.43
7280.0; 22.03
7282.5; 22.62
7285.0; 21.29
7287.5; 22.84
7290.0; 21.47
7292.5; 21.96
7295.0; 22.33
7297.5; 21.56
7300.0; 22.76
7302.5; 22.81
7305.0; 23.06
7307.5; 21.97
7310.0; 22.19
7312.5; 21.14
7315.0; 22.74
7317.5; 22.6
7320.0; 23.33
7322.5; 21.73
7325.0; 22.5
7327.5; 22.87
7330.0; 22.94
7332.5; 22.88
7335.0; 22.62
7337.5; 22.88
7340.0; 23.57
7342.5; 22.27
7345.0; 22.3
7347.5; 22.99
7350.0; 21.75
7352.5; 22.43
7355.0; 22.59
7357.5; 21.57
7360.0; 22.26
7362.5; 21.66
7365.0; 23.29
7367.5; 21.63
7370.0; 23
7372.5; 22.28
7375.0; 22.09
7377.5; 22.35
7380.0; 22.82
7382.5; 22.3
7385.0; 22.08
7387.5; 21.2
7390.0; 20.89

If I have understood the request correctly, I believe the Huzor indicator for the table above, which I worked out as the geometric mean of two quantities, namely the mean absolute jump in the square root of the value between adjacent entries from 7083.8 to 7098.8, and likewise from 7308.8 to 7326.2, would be 0.084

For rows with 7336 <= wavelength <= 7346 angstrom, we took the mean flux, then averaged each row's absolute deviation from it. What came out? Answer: 0.47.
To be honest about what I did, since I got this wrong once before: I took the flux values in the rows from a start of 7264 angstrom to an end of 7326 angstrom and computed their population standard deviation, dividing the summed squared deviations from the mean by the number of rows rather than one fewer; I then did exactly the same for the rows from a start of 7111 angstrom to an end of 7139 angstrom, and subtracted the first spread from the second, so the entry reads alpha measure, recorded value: -0.11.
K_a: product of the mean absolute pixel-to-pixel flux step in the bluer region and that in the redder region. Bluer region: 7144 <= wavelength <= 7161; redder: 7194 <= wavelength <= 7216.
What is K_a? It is 0.4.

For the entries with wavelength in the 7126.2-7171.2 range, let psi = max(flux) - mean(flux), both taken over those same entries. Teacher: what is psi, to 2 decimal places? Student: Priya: 1.02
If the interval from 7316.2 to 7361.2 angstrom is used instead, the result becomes 1.01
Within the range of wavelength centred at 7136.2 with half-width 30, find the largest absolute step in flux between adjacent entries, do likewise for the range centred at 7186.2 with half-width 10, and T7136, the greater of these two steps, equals 1.99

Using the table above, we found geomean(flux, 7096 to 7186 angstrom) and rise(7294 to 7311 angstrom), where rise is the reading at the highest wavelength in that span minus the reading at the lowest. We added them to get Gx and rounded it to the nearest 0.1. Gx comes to 22.9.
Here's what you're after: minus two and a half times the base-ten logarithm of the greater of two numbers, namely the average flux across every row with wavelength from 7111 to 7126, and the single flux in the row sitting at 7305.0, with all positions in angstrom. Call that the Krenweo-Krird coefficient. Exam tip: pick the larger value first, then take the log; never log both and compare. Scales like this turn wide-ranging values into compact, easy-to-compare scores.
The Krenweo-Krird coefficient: -3.41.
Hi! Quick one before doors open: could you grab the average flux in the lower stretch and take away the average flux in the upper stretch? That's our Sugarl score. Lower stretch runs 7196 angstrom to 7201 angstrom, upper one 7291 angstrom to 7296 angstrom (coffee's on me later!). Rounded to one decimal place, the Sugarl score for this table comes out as 1.0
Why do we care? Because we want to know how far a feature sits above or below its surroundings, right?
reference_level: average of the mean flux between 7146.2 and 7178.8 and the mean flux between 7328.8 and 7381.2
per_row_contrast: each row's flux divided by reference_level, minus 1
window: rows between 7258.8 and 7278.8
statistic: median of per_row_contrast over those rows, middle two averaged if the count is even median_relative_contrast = -0.017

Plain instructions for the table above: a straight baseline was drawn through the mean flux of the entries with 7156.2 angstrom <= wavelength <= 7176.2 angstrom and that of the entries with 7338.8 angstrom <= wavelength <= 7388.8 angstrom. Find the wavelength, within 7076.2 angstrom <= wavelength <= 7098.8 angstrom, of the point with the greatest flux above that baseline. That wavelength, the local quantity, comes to 7095.0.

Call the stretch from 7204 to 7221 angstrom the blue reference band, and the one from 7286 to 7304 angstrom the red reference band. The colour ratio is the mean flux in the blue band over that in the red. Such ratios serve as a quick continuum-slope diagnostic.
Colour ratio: 1.02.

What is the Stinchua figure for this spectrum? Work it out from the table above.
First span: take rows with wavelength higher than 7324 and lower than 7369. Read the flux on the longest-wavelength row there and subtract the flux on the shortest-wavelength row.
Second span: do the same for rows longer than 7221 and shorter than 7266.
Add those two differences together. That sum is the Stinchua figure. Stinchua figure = -1.1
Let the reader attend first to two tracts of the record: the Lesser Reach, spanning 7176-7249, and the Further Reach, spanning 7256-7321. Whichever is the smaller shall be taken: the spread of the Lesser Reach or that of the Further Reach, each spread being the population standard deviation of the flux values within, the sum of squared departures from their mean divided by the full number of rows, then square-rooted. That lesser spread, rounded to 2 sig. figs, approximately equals 0.61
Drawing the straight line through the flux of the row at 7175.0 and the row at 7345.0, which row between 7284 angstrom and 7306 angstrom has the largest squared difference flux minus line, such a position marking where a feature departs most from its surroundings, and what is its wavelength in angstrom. 7285.0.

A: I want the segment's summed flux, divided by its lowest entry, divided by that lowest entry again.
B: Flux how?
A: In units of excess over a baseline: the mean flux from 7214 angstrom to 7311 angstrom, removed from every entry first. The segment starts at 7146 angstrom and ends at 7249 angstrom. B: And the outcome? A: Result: 17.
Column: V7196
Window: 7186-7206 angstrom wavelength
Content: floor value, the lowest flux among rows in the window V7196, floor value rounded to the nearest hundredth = 21.84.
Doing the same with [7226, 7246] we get 21.49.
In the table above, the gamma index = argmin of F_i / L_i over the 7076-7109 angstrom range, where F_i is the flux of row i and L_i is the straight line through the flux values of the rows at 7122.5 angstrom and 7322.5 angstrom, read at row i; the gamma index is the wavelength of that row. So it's 7077.5 angstrom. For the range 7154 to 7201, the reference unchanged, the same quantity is 7182.5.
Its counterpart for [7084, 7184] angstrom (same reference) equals 7132.5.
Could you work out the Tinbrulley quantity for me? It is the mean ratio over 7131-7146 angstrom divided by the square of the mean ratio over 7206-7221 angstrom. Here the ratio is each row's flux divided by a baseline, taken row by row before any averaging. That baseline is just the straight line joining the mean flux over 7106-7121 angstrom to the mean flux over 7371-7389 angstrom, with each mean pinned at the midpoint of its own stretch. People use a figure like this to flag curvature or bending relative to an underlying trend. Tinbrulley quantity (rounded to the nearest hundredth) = 1.01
